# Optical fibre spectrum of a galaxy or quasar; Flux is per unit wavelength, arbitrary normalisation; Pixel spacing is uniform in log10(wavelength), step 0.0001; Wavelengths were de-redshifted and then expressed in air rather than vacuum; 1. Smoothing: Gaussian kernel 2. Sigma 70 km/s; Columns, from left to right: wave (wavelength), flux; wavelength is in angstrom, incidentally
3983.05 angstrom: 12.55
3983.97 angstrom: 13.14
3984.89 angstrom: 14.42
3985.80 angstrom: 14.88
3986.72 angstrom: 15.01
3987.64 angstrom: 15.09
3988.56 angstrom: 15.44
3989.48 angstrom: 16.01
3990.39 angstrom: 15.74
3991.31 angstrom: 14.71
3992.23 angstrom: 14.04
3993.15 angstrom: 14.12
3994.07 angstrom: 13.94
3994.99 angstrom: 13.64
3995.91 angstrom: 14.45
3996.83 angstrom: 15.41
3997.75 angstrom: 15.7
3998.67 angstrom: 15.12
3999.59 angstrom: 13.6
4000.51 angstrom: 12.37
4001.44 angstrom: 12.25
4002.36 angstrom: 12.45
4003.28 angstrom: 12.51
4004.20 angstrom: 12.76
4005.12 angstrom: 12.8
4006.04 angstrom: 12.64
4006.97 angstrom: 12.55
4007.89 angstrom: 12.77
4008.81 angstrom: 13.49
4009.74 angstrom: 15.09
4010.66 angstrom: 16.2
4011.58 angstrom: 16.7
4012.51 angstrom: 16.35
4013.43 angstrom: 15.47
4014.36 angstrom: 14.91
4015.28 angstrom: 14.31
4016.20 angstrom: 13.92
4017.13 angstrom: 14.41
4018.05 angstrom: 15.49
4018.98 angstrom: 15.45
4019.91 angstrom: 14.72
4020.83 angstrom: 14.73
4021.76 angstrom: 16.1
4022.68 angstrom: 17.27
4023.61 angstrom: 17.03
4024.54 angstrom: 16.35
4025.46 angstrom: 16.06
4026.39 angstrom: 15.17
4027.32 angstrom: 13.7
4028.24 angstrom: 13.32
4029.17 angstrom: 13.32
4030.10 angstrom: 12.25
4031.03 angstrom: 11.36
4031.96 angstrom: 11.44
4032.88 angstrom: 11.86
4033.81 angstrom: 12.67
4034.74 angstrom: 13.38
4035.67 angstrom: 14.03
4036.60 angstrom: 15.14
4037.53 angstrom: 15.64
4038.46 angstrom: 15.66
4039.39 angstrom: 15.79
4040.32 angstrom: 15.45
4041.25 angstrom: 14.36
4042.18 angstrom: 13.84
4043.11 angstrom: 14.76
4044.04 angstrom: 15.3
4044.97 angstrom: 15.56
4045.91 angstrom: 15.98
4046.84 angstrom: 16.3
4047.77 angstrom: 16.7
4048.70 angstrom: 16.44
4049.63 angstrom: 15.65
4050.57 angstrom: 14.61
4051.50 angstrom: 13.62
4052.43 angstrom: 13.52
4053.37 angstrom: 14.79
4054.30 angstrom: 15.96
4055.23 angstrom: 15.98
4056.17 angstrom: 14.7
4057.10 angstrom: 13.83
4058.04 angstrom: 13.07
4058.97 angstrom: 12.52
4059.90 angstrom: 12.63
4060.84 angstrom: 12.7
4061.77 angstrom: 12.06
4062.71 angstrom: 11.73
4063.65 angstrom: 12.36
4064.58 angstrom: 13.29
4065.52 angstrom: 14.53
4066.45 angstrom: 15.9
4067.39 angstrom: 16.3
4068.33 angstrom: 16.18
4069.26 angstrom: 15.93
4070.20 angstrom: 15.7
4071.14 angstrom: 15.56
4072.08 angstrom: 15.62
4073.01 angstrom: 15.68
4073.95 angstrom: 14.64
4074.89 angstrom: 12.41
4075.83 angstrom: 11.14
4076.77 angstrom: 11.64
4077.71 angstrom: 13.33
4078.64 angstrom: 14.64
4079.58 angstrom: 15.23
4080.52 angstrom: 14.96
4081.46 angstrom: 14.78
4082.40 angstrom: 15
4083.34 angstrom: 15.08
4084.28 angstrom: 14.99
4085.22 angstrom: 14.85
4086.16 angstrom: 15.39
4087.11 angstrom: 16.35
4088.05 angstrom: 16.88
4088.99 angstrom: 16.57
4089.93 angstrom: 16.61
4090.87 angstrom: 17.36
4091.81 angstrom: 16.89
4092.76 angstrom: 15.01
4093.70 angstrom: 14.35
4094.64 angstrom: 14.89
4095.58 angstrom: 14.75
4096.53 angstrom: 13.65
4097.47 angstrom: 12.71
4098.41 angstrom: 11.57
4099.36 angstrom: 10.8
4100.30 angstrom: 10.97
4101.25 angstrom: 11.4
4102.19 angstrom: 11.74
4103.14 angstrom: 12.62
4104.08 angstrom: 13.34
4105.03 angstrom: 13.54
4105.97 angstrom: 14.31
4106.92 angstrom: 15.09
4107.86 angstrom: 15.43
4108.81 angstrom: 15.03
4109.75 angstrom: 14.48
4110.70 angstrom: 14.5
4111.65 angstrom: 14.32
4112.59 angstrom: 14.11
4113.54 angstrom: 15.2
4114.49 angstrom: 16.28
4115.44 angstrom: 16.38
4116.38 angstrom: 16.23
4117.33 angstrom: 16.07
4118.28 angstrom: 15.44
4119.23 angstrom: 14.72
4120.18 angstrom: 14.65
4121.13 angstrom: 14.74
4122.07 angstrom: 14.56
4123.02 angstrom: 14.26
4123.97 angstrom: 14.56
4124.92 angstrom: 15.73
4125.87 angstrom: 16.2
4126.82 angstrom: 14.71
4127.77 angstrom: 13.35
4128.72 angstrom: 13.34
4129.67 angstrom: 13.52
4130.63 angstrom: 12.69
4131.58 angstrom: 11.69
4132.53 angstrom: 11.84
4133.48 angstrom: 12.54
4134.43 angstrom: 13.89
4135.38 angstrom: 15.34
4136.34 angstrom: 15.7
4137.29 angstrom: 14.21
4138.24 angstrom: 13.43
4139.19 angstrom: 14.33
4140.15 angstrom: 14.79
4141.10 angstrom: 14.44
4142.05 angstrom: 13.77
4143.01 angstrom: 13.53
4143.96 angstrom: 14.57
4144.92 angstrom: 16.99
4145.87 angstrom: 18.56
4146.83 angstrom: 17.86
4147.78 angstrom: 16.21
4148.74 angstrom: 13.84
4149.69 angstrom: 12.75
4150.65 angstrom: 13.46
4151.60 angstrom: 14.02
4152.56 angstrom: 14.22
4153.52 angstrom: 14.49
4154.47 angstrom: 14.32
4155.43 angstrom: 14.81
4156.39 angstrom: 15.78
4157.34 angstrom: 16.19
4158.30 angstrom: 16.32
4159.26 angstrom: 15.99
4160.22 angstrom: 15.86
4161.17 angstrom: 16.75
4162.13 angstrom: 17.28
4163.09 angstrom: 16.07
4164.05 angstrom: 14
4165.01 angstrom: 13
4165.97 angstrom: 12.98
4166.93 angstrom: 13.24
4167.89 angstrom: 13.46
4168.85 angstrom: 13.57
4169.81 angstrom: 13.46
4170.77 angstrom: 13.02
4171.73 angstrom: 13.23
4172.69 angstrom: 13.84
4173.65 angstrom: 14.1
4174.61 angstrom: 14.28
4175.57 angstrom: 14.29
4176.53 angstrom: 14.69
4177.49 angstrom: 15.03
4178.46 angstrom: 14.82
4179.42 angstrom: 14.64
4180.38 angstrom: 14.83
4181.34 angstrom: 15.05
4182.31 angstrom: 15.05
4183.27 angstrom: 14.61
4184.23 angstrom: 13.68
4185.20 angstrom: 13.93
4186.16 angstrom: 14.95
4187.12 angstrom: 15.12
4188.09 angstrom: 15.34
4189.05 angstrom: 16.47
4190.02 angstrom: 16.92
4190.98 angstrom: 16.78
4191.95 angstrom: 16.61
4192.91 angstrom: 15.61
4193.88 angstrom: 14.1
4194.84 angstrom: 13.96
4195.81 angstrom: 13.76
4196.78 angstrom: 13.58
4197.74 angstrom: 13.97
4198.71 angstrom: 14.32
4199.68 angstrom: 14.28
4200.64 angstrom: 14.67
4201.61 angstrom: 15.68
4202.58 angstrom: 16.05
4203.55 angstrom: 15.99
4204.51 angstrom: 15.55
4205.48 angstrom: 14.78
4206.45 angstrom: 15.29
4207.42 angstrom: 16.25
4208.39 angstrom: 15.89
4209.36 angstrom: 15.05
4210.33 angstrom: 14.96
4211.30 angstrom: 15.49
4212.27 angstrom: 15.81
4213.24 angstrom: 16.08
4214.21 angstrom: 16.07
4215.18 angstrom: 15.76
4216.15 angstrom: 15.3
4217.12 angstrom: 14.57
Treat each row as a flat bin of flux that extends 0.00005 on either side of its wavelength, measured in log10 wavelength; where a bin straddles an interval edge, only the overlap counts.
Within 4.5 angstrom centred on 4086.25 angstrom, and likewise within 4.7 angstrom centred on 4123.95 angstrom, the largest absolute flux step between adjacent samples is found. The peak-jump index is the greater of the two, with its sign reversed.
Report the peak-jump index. -1.2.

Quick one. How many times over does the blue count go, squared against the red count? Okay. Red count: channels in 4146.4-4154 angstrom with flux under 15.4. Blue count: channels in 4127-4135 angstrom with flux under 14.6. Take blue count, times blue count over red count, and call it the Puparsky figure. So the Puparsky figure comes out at 10.7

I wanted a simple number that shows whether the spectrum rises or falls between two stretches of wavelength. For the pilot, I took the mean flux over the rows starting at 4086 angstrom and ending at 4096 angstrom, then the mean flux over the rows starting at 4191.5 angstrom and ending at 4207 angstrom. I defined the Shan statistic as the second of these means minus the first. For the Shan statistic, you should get -1.0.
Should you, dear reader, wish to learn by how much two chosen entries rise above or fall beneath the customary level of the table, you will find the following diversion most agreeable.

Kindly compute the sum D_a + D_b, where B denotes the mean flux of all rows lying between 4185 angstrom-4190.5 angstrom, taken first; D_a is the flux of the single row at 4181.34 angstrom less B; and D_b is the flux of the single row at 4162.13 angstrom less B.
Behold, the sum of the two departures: 1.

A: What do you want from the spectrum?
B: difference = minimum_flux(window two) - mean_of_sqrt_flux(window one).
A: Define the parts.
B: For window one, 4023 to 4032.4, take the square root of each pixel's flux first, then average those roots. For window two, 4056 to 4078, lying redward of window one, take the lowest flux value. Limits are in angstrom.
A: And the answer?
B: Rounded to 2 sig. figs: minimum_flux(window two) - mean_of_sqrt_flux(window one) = 7.4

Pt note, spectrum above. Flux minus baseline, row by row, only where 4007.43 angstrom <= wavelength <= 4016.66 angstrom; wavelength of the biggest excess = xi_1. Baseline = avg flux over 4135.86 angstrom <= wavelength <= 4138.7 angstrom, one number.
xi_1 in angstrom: 4011.58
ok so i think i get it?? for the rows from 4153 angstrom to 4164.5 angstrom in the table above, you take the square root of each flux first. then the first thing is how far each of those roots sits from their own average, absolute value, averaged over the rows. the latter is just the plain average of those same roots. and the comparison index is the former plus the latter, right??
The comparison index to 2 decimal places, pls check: 4.06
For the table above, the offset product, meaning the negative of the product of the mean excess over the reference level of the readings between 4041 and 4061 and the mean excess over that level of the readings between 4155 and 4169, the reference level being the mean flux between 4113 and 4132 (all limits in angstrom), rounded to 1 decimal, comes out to 0.0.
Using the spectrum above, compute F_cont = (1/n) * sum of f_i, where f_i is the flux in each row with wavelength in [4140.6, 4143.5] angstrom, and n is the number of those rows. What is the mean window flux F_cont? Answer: 13.9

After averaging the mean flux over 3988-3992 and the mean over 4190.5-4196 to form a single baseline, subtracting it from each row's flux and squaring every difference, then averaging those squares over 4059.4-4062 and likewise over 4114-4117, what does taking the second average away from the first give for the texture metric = 7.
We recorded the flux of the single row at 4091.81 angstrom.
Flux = 16.89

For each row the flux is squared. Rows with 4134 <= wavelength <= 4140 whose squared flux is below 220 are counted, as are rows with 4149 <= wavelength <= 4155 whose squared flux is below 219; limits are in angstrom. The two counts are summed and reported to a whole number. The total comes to 10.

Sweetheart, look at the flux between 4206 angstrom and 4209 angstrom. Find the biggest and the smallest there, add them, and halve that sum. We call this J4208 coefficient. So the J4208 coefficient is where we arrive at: 15.8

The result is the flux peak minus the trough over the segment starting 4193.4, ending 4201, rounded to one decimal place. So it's 1.1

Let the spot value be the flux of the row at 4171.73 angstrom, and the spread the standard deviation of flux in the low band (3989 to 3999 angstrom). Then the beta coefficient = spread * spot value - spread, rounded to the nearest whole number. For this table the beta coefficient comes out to 10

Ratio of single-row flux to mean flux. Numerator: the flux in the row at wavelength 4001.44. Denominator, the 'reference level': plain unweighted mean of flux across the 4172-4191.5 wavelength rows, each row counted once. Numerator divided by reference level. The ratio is 0.82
